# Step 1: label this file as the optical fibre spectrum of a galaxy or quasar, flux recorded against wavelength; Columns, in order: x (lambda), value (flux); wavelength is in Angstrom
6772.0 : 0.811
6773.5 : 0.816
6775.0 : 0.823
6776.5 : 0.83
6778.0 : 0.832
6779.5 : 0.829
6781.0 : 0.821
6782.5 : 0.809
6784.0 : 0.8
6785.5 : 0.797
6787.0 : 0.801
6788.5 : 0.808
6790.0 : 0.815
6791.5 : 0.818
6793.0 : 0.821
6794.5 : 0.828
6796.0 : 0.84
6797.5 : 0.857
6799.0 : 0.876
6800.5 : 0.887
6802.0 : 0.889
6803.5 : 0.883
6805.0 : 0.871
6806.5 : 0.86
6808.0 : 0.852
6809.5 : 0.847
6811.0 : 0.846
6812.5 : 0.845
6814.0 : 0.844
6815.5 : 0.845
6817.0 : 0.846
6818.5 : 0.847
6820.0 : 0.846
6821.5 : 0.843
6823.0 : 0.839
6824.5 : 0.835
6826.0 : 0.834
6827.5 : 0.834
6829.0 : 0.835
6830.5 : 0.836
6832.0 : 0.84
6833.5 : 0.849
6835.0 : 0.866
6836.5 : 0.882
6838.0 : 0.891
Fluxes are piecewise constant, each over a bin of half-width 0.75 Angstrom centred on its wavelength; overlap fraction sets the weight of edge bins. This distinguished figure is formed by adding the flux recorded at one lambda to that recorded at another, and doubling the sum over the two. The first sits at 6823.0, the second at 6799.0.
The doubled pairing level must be 3.43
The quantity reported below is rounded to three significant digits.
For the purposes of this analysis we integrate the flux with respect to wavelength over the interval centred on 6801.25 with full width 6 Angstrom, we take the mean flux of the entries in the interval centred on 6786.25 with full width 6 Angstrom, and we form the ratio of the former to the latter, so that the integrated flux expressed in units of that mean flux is 6.62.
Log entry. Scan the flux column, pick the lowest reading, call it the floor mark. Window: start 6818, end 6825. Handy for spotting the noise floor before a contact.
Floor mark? 0.835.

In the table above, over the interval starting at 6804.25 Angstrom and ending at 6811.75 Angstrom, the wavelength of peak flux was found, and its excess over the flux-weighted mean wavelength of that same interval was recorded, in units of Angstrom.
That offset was -3.0 Angstrom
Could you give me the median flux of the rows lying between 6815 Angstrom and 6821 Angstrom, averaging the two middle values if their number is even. 0.846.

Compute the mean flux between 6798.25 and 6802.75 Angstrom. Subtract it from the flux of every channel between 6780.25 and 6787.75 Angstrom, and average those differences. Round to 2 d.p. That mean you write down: -0.08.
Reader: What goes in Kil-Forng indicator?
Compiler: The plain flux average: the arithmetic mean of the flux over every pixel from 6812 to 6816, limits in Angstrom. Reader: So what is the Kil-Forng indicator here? 0.845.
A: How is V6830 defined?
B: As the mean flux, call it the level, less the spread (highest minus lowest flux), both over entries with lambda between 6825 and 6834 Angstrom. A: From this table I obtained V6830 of 0.82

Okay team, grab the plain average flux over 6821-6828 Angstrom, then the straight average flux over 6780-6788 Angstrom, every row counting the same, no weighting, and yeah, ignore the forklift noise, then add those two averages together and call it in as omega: 1.64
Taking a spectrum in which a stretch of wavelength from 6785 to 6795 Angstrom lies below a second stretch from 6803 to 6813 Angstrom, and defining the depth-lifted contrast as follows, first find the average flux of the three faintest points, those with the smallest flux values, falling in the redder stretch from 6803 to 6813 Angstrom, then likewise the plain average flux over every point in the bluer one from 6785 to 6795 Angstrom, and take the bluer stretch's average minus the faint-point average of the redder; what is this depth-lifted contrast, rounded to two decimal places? -0.03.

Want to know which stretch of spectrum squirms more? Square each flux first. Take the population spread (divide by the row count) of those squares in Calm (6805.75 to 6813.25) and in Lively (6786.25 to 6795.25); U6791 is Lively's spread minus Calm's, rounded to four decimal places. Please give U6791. 0.0048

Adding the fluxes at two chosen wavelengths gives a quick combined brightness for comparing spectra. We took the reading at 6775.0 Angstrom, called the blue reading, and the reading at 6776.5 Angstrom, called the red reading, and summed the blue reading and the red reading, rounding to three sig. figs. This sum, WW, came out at 1.65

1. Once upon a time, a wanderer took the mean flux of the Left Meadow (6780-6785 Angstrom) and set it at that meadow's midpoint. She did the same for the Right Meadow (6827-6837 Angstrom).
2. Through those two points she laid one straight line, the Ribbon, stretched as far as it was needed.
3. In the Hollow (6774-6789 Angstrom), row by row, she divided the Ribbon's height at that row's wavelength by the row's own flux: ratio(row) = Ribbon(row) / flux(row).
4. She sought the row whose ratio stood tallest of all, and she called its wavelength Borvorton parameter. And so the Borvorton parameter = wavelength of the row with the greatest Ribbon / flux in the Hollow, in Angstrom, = 6785.5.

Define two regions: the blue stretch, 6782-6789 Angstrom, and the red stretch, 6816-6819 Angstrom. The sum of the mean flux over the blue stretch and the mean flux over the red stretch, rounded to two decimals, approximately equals 1.65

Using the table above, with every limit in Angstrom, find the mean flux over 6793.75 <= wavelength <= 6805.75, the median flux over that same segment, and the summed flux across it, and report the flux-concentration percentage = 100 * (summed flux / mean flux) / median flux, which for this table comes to 916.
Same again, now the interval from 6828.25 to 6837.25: 710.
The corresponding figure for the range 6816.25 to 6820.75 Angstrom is 355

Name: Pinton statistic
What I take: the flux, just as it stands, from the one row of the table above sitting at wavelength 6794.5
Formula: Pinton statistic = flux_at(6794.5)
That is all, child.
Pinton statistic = 0.828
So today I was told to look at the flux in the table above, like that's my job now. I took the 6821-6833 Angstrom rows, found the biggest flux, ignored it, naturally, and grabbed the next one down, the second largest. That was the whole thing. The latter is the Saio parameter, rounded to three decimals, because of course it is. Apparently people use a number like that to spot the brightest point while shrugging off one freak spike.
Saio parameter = 0.840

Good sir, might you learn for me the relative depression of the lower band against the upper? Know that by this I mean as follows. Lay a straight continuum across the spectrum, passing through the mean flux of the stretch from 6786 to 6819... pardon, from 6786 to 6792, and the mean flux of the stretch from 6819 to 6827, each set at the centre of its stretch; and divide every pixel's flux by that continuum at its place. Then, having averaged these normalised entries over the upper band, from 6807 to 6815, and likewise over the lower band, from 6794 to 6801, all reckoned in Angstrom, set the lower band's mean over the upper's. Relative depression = 1.03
